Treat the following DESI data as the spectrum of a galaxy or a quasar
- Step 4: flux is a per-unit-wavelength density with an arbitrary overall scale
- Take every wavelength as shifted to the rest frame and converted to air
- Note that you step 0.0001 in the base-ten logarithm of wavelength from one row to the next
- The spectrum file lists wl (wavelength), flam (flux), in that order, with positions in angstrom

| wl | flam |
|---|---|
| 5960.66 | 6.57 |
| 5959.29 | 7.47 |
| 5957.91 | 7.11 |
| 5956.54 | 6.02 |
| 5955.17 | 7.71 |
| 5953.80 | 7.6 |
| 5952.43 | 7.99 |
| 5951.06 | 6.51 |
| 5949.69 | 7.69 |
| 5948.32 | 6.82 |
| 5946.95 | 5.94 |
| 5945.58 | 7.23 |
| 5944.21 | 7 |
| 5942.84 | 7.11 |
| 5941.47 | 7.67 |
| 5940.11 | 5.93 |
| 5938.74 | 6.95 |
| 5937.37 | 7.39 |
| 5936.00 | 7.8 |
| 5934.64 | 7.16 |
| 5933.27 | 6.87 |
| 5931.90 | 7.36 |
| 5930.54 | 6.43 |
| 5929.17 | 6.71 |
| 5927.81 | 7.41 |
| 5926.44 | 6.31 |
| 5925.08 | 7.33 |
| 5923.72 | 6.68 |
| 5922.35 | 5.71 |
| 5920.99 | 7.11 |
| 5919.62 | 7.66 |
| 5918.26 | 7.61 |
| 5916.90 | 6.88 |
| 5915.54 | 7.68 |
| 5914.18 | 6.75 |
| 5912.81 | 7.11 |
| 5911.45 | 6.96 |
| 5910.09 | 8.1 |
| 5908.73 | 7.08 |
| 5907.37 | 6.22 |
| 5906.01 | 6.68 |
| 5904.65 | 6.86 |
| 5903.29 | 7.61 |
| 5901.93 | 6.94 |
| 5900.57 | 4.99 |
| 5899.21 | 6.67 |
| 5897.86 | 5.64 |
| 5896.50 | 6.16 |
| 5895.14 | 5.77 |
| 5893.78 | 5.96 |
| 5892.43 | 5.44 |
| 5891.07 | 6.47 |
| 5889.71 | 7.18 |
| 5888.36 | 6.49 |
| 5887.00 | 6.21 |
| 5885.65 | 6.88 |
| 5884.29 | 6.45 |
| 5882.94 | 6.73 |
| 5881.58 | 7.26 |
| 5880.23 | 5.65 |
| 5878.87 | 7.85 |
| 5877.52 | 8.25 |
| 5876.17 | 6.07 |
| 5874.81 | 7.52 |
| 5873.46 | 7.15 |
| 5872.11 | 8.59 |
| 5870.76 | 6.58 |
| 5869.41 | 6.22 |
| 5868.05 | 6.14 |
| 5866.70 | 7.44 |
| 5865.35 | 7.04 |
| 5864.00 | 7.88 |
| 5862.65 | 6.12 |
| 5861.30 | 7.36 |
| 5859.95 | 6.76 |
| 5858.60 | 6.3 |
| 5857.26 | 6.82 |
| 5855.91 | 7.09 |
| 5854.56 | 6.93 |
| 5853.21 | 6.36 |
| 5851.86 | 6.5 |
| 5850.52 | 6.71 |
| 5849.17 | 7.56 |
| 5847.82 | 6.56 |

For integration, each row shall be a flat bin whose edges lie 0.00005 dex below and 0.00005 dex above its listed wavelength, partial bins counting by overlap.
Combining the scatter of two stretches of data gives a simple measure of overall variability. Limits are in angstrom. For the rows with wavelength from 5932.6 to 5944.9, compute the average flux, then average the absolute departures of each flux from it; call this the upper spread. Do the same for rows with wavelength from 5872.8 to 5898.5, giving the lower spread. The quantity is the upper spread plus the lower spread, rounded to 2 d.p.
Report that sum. 1.01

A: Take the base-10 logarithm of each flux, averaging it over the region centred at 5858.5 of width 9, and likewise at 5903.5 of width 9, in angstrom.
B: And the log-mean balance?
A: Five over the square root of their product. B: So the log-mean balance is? 6.08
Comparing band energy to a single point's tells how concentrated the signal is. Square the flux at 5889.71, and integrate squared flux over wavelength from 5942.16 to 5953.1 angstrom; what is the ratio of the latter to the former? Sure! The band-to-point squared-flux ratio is 11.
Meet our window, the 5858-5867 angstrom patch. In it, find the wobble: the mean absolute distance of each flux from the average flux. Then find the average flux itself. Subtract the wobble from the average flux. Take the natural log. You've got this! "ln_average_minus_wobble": 1.87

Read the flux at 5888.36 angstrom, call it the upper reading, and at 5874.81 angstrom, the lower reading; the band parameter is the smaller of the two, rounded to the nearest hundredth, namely 6.49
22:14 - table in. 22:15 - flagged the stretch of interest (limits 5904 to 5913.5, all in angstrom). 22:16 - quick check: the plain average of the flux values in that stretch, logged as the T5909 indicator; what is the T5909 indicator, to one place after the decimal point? 7.0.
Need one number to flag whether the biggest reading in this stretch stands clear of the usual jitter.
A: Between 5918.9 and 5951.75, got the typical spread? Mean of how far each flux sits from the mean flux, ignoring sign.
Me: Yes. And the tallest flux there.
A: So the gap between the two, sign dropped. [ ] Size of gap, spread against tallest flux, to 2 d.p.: 7.33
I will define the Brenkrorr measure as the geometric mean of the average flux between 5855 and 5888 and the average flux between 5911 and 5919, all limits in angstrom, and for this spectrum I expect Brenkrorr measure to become 7.05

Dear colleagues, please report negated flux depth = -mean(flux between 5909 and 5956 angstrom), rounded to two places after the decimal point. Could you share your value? -7.09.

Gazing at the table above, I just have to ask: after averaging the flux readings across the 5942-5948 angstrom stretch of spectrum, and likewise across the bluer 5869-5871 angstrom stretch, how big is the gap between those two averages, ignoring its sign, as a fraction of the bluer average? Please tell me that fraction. 0.07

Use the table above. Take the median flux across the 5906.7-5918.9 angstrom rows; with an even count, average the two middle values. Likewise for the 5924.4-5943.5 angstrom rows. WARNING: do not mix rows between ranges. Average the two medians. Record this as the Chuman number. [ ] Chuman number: 7.11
